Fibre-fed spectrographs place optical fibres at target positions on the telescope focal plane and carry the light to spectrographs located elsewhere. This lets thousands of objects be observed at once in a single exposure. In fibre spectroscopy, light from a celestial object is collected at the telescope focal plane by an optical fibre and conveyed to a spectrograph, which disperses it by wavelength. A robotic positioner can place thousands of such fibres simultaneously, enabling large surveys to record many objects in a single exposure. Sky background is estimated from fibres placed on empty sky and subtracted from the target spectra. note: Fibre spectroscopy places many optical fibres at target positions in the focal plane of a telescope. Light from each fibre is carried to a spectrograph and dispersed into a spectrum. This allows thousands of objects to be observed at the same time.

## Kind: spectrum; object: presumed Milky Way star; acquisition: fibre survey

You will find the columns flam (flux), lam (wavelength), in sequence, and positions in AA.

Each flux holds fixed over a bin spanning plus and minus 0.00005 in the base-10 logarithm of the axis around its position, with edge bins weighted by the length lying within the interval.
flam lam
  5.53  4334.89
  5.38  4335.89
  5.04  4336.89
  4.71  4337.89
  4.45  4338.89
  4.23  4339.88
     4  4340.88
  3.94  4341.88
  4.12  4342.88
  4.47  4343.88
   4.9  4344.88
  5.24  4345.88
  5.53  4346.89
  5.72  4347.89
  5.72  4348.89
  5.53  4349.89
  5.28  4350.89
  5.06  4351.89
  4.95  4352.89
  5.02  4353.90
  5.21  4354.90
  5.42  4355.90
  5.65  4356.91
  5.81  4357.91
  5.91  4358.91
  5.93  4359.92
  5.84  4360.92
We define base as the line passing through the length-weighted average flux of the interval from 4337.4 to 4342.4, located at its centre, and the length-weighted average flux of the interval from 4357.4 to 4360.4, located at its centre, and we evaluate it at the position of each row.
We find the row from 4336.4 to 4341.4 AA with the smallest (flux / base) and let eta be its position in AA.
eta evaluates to 4340.88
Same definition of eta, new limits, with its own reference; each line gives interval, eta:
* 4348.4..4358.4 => 4353.90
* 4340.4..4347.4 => 4341.88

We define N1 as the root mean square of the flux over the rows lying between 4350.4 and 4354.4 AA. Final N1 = 5.1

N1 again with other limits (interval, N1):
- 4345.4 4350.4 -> 5.6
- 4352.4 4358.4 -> 5.4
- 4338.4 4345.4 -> 4.3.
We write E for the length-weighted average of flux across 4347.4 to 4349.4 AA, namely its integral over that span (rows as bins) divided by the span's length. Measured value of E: 5.7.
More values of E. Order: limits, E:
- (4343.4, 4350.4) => 5.3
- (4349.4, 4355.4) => 5.2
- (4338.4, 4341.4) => 4.2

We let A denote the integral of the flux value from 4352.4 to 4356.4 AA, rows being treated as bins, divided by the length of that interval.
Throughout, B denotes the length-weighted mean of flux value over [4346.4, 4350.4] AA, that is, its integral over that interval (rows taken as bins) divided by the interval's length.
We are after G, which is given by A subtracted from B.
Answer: 0.5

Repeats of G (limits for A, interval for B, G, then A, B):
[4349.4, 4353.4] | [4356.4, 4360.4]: 0.6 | 5.20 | 5.82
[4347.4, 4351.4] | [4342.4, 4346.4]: -0.9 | 5.57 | 4.68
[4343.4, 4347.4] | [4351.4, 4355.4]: 0.0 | 5.03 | 5.06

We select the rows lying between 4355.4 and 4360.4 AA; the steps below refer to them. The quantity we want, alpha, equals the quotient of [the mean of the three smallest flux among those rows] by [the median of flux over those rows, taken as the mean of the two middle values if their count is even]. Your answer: 0.968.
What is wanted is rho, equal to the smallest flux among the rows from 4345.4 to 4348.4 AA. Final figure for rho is 5.24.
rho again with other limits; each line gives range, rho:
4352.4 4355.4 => 4.95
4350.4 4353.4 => 4.95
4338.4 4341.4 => 4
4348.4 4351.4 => 5.28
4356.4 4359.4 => 5.65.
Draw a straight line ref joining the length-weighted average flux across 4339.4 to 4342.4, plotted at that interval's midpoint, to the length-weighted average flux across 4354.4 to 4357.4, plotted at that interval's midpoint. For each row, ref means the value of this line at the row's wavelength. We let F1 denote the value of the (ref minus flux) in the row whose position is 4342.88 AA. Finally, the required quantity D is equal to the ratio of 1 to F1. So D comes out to 9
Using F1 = 0.1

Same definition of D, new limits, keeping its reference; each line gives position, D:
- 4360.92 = 26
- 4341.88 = 5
